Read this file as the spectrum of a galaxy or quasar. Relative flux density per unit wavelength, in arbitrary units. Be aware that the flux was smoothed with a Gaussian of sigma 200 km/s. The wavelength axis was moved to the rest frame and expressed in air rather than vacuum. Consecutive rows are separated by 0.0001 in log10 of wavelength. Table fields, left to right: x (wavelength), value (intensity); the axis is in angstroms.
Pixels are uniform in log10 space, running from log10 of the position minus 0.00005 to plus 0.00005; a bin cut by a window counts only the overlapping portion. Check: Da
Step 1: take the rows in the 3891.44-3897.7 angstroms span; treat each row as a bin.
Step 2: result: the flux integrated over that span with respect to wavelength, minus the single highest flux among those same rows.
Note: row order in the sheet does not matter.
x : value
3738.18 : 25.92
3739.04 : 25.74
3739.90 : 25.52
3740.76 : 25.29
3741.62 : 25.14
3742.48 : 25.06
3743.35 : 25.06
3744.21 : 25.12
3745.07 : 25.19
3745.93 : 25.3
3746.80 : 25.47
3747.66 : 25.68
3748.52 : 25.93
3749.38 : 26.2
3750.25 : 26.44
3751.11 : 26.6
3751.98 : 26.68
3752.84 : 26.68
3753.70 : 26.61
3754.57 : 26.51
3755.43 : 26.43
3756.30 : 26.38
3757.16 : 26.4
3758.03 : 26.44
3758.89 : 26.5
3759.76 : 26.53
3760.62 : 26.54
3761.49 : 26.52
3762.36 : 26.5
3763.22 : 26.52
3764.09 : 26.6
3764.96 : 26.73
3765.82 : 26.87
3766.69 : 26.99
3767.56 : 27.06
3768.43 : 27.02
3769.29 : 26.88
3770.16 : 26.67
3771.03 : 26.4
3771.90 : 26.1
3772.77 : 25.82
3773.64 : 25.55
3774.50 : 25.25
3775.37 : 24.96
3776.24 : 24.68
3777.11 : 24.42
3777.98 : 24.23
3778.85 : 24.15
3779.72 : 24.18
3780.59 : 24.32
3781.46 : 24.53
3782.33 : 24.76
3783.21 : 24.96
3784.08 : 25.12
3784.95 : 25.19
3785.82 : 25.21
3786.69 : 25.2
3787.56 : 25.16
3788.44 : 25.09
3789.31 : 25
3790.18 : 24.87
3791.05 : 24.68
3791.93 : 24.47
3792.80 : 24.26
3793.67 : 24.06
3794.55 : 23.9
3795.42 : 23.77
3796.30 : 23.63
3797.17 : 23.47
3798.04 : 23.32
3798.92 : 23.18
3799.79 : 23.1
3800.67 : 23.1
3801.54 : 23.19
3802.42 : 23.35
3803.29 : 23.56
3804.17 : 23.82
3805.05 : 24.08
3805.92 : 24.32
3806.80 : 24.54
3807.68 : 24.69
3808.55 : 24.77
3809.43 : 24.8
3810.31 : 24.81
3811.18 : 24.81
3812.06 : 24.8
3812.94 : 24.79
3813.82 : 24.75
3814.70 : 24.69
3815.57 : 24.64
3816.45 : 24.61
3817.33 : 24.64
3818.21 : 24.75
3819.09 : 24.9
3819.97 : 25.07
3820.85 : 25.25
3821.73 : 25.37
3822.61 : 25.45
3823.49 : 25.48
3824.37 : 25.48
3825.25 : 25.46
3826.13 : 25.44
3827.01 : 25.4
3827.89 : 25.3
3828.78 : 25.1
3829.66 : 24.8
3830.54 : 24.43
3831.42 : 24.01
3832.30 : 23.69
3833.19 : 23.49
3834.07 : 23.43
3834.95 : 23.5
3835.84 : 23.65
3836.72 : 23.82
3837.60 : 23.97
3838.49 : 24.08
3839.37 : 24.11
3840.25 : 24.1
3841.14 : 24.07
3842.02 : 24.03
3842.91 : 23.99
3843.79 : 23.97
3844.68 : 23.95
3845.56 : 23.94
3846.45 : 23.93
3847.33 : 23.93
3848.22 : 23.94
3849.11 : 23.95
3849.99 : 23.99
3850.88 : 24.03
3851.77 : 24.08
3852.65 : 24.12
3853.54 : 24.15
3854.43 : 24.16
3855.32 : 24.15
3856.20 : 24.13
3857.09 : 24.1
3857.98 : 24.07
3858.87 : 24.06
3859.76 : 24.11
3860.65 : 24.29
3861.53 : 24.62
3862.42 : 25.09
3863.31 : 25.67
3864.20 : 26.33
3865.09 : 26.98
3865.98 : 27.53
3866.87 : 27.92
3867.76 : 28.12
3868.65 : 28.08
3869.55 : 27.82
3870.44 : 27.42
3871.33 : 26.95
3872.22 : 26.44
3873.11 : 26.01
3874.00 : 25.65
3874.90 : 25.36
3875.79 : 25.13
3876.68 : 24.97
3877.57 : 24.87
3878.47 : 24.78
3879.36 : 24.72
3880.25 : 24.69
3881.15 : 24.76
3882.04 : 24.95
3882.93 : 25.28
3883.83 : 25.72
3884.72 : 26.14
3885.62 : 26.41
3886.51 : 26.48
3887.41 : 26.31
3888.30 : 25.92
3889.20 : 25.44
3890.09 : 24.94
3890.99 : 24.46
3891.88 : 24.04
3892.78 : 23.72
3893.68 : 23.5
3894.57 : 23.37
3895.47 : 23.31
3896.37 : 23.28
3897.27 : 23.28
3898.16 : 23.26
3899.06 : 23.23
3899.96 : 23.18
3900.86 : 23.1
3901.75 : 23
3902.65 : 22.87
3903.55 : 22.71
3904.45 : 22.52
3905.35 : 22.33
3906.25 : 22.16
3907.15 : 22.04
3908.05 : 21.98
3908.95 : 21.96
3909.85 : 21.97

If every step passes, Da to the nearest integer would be 123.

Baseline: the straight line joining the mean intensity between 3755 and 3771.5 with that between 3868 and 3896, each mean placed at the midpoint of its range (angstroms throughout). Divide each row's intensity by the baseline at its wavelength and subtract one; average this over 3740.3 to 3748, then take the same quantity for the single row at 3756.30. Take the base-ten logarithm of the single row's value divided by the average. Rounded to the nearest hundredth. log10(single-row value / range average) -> -0.69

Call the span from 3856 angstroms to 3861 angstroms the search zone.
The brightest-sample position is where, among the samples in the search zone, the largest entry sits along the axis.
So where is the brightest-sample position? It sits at 3860.65 angstroms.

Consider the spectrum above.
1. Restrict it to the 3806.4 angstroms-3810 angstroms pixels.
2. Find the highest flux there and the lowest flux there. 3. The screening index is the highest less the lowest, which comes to 0.26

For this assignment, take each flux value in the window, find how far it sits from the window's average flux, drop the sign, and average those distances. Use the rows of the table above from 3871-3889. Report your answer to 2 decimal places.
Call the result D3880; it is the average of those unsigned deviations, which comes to 0.63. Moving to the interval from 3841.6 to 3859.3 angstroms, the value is 0.07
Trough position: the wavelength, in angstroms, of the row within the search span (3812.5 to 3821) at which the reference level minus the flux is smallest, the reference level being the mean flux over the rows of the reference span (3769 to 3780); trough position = 3820.85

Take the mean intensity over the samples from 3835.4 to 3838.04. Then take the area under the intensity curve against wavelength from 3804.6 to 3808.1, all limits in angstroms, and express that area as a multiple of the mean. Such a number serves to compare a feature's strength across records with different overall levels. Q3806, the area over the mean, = 3.6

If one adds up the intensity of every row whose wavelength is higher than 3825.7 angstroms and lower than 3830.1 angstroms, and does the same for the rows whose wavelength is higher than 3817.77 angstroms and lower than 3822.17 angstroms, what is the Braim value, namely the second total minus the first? -1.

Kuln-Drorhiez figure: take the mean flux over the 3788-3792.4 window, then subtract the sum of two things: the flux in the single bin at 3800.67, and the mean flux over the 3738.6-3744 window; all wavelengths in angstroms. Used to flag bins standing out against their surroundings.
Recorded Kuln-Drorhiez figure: -23.6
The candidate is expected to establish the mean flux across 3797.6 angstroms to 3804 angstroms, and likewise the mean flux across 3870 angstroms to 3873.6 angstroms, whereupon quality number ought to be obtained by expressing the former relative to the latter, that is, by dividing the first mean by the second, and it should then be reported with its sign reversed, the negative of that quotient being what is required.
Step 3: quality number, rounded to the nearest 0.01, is -0.87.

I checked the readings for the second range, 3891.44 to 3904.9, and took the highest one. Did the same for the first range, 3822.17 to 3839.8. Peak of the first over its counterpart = 1.06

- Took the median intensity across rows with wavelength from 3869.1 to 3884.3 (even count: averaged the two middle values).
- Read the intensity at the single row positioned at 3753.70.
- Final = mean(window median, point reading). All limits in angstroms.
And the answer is 25.9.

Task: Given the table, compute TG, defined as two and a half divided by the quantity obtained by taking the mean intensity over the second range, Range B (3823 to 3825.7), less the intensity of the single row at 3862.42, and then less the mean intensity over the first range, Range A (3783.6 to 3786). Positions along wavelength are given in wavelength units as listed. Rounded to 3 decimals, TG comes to -0.101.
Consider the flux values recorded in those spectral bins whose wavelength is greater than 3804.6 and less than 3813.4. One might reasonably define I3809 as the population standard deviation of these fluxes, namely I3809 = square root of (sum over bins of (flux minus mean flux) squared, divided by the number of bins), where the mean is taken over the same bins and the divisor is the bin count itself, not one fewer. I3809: 0.24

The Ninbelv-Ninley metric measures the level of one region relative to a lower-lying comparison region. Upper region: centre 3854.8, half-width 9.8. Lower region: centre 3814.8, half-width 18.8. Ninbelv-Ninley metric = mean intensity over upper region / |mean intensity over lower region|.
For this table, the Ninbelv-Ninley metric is 0.99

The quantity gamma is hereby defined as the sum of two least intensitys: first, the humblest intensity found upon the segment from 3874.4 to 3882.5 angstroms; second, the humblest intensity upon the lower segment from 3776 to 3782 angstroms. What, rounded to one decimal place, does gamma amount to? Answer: 48.8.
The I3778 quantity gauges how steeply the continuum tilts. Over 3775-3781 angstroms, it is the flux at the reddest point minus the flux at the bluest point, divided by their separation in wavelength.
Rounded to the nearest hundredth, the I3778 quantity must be -0.12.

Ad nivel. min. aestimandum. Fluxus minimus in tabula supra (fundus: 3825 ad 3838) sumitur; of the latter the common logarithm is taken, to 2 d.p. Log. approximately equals 1.37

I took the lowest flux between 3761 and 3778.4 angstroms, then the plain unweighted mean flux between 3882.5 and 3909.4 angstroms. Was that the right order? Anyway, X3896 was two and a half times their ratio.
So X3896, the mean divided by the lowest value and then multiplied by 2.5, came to 2.46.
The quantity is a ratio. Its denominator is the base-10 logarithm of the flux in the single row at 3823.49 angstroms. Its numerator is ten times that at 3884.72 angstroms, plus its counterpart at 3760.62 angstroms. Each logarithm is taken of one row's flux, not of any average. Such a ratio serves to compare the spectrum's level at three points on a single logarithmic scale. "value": 11.1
